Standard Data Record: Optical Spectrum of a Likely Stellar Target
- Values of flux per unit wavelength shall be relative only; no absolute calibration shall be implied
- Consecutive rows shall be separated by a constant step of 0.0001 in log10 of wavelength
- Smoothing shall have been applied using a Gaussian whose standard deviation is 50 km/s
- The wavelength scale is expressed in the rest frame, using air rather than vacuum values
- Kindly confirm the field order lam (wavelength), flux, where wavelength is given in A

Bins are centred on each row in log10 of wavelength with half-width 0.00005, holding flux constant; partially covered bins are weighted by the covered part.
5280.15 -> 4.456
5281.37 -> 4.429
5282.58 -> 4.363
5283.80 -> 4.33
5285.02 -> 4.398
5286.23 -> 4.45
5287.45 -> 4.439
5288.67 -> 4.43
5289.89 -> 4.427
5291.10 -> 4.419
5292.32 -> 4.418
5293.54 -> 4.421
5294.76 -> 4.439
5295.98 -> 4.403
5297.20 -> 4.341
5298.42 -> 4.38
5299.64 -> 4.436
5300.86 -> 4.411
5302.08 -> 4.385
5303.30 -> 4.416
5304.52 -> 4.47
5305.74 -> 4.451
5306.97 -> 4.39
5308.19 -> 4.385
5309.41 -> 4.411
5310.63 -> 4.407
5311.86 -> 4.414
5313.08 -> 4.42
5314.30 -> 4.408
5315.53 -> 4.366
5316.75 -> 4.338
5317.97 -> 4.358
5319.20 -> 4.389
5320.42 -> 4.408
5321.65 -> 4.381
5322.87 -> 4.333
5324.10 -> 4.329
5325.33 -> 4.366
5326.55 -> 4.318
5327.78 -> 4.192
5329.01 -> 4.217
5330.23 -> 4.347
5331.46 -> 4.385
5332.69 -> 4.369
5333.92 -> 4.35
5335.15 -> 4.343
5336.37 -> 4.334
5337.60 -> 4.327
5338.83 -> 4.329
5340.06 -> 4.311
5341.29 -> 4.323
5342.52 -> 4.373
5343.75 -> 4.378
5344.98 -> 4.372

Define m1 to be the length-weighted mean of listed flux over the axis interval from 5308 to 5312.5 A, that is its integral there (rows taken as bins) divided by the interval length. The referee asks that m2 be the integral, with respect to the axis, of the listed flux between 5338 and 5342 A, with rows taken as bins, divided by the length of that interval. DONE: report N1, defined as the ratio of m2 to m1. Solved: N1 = 0.98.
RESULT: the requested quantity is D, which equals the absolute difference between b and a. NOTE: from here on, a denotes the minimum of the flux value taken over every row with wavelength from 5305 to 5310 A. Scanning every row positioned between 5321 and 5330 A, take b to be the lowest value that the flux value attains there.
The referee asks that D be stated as 0.193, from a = 4.385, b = 4.192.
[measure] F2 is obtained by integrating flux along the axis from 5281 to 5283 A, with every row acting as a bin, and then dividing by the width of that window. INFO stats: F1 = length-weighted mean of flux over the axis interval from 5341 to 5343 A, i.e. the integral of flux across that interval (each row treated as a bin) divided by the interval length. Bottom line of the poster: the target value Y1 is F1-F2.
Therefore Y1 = -0.06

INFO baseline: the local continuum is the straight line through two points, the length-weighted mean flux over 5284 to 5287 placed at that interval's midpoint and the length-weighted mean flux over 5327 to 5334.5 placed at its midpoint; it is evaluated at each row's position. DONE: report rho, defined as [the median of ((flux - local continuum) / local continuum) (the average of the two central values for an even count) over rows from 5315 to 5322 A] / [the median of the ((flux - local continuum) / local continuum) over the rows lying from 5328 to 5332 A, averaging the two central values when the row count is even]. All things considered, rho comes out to 0.97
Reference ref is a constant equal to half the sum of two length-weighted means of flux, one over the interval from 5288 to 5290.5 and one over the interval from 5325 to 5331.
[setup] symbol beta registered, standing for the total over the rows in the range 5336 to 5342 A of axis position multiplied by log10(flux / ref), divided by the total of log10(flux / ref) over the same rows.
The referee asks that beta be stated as 5339.1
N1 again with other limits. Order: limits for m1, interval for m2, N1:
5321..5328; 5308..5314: 1.02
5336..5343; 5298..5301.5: 1.02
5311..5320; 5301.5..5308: 1.01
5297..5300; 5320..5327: 0.99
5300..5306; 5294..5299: 0.99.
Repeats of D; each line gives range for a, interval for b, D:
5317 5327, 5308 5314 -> 0.067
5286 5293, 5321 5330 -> 0.226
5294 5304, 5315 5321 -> 0.003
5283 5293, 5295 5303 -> 0.011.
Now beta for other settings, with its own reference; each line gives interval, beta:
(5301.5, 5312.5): 5306.7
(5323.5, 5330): 5327.8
